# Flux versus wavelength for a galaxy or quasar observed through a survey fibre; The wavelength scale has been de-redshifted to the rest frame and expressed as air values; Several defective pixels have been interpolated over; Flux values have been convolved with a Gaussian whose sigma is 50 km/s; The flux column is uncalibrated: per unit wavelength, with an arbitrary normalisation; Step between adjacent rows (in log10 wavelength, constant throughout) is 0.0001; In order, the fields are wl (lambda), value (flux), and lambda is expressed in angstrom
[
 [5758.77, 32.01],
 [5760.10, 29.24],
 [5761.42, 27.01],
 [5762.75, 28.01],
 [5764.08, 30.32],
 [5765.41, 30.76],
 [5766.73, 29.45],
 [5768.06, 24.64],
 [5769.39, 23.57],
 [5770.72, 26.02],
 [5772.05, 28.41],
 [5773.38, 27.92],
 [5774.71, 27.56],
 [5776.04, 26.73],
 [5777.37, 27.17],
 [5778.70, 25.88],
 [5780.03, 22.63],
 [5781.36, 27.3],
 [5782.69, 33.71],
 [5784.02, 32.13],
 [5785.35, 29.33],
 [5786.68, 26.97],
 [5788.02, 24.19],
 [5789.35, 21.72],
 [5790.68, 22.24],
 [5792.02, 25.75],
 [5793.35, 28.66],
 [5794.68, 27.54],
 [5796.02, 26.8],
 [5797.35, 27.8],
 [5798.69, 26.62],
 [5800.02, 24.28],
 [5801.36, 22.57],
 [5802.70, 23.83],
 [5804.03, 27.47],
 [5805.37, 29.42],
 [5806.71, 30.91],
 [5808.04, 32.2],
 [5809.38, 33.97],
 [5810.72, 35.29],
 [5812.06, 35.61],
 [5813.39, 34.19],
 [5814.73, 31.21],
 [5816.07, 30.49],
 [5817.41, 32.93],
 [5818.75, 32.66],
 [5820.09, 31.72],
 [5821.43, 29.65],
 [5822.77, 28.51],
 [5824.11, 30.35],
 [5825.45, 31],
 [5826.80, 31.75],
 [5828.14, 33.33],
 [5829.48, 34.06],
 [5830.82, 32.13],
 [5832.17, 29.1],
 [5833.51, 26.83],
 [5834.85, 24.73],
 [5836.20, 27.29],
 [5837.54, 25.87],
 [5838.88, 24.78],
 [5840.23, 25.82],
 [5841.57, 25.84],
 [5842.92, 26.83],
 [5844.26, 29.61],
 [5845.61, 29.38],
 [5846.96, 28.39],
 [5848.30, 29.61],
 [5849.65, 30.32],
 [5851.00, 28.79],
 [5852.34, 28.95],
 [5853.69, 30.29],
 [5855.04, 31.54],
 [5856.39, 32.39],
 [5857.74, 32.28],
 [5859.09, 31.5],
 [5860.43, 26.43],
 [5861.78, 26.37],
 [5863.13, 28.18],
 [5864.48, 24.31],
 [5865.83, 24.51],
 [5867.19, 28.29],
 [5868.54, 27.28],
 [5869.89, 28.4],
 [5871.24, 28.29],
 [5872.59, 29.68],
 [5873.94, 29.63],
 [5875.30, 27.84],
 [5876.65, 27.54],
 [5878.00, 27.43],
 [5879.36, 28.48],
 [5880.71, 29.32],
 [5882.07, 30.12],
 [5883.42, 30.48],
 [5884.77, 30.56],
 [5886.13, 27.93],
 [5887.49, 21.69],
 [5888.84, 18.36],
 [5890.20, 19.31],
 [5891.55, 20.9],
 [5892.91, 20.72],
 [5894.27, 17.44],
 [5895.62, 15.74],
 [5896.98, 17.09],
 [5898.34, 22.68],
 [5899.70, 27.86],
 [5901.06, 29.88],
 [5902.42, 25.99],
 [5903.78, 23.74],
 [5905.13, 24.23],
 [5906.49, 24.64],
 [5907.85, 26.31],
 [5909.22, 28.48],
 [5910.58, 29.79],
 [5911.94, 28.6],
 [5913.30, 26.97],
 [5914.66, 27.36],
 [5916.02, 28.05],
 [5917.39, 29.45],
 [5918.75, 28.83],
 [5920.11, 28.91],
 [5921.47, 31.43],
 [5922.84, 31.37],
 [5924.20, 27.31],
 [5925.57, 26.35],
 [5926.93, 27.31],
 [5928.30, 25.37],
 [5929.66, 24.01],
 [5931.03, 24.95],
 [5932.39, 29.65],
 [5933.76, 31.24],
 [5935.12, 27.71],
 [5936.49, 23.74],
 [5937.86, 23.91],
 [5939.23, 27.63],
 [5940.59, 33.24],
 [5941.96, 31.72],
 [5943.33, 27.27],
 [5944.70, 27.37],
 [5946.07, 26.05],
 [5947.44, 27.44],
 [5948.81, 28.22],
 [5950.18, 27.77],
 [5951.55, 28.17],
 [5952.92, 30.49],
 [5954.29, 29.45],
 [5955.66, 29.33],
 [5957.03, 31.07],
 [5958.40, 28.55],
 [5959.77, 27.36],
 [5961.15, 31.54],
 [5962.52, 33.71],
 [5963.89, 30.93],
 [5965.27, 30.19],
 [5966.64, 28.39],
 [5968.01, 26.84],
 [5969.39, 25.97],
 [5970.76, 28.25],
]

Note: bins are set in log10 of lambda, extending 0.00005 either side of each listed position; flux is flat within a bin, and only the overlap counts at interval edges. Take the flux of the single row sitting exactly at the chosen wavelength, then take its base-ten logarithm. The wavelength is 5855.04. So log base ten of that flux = 1.50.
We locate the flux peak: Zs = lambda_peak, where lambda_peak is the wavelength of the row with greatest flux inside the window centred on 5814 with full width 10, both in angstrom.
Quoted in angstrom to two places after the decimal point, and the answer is 5812.06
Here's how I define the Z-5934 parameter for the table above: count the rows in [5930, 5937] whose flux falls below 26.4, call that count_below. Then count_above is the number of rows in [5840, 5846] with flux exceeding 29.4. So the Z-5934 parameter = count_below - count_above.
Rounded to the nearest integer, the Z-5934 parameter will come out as 1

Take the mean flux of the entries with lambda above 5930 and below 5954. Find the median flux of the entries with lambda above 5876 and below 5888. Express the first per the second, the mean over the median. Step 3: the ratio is 0.98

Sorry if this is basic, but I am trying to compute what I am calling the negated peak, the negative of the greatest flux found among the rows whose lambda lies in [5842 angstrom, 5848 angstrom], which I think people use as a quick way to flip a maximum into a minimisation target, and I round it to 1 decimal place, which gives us -29.6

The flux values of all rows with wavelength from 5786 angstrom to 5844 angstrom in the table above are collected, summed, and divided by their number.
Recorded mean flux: 28.7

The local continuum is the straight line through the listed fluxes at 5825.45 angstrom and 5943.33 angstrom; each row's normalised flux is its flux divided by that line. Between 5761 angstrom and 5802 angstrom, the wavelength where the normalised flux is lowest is 5789.35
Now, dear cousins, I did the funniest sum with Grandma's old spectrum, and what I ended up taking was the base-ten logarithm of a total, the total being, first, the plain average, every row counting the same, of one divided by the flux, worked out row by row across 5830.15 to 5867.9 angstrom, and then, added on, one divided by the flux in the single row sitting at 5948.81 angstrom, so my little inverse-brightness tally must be -1.148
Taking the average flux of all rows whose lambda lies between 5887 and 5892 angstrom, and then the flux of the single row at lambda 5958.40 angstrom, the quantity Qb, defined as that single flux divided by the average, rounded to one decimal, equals 1.4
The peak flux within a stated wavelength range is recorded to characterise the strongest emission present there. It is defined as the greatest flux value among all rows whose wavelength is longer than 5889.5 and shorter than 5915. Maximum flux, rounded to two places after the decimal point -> 29.88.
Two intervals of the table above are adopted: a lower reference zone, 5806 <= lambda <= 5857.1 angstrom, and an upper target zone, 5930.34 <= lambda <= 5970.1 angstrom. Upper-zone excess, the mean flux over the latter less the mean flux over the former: -2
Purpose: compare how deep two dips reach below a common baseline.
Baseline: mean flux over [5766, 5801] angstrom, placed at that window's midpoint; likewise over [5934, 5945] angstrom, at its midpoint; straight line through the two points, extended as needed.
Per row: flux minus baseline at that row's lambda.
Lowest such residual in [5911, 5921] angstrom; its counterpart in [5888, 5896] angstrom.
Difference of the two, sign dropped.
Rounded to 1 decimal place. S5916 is 11.1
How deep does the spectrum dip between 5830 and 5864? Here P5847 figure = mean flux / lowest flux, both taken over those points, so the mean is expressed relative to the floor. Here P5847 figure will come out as 1.15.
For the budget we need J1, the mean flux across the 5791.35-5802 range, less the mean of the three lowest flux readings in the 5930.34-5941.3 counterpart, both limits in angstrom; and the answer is 2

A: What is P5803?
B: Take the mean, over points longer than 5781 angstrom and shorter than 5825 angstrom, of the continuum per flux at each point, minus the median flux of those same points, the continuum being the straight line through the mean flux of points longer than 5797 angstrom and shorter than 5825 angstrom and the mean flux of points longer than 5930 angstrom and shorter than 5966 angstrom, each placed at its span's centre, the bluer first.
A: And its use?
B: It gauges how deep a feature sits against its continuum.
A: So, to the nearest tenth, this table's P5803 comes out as -28.3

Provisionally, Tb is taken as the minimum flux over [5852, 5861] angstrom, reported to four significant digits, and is 26.43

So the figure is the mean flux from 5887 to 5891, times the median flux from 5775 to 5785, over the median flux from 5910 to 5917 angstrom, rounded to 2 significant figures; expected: 19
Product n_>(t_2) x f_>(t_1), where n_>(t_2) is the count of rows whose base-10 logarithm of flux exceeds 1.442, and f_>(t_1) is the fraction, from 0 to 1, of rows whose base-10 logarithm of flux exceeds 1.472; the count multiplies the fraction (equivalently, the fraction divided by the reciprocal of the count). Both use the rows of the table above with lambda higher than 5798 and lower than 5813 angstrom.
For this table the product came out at 2.7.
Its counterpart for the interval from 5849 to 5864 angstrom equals 4.9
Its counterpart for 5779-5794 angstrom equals 0.7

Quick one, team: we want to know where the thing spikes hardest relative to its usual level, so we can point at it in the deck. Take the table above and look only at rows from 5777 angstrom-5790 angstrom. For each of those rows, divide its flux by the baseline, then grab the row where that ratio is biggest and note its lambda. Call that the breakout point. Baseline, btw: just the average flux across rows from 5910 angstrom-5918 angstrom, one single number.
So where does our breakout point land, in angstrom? 5782.69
